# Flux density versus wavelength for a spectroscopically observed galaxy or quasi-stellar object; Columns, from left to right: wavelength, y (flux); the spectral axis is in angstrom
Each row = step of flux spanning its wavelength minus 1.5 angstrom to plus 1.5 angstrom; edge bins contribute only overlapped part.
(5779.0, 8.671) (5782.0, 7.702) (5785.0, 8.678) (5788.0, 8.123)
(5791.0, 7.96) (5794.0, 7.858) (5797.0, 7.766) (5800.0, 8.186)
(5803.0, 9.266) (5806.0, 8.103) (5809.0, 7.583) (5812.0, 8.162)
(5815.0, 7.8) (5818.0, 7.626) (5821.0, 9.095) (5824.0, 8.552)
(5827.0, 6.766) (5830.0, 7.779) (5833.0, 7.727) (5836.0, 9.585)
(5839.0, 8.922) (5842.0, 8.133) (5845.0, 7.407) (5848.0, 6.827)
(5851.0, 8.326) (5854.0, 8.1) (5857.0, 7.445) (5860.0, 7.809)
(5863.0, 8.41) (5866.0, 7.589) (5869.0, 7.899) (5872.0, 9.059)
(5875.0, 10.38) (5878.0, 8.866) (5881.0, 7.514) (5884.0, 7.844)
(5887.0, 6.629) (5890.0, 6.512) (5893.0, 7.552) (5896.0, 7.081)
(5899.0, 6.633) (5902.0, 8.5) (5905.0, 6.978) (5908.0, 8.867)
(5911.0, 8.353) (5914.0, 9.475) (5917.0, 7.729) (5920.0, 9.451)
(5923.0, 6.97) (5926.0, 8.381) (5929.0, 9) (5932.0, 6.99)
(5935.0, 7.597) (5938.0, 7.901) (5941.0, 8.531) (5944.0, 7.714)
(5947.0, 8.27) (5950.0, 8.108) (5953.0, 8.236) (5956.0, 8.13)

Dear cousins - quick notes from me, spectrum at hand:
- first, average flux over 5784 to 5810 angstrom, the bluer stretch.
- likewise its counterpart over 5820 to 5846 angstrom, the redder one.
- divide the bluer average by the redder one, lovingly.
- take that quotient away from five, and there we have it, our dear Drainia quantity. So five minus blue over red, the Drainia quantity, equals 4.01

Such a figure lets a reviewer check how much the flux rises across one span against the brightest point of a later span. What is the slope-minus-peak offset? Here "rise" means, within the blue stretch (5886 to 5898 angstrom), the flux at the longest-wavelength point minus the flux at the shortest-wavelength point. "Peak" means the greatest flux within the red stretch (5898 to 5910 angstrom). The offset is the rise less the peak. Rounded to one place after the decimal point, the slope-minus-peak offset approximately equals -8.4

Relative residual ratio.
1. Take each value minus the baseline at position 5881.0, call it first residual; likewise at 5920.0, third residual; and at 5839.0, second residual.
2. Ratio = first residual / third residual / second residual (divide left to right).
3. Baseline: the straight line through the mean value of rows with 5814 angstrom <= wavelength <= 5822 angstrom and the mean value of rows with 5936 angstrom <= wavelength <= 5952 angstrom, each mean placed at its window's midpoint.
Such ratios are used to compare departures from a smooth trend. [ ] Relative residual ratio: -1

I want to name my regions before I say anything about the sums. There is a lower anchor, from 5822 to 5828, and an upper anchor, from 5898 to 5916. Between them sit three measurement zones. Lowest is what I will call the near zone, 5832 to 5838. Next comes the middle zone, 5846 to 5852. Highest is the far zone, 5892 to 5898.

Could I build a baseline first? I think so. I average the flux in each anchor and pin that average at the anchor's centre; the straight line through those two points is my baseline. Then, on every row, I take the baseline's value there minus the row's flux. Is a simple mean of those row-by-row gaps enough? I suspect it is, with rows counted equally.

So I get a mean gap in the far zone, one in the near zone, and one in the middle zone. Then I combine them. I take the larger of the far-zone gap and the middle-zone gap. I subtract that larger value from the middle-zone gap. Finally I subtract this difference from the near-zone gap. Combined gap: -0.4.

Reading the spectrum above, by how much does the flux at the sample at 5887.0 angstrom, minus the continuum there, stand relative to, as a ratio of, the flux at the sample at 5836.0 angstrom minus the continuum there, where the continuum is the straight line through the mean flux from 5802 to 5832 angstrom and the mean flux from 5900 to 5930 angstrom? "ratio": -1.1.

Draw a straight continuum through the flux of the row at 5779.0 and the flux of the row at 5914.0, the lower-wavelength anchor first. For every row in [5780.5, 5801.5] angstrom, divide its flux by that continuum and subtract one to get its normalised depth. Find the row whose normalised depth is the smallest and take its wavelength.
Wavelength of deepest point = 5797.0 angstrom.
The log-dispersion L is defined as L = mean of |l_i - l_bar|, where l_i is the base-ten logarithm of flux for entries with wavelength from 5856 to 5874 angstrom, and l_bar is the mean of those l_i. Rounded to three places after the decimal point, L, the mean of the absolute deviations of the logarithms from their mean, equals 0.025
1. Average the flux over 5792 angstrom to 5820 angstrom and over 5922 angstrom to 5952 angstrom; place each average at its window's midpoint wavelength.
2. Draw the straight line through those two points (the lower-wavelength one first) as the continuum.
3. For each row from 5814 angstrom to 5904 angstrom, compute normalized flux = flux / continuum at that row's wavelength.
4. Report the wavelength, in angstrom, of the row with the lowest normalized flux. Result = 5890.0 angstrom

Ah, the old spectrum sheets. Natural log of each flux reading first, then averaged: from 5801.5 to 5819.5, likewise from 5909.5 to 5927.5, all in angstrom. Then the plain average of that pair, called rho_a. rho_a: 2.10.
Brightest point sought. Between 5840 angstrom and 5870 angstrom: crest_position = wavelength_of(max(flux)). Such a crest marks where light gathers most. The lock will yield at 5863.0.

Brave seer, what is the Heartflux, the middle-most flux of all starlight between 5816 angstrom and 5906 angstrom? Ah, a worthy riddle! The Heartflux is 7.8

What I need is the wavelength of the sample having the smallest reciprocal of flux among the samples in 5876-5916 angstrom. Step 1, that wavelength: 5914.0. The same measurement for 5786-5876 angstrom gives 5875.0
